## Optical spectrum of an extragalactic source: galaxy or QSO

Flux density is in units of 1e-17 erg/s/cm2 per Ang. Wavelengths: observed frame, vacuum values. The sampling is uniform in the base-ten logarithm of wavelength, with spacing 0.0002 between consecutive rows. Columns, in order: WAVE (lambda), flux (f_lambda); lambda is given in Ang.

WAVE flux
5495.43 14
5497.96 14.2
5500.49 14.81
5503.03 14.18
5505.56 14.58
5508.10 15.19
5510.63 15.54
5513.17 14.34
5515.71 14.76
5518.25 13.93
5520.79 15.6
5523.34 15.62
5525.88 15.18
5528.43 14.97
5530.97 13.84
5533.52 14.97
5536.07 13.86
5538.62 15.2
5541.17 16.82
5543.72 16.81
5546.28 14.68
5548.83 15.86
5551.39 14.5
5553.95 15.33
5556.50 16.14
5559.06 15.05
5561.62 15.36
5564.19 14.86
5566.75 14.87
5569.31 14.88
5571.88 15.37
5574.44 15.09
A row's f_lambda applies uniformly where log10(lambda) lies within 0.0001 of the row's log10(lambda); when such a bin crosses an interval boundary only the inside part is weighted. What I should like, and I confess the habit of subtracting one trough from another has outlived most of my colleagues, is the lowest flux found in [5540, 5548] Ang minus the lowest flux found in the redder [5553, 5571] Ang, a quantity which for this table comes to -0.18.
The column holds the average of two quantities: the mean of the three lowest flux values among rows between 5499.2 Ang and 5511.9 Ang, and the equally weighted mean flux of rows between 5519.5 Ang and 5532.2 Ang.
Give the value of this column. 14.8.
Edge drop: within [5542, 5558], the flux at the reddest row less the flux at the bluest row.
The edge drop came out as -0.7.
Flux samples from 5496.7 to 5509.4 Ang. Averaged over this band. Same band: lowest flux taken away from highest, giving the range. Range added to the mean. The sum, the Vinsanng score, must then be 15.6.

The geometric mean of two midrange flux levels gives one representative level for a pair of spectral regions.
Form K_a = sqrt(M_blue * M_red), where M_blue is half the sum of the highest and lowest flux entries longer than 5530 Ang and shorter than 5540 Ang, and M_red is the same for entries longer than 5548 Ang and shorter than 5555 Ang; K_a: 14.8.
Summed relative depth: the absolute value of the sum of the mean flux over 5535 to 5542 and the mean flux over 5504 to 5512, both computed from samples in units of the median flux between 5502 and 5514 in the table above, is 2.08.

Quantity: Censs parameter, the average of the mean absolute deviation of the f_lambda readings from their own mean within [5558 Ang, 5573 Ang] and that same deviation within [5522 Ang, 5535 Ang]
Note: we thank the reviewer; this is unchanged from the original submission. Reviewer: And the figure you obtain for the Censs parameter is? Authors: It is 0.32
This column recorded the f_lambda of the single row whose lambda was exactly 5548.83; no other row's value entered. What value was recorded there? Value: 15.86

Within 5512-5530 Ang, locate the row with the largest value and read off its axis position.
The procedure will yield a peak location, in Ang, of 5523.34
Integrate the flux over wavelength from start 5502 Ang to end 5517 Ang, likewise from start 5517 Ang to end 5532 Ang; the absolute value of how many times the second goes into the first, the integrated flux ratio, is 0.99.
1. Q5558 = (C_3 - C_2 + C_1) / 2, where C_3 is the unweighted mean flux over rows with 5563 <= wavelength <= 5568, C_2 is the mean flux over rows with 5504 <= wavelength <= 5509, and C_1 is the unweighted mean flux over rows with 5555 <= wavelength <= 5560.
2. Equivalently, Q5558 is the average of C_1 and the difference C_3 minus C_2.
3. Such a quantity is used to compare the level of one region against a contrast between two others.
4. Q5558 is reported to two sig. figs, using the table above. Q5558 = 7.8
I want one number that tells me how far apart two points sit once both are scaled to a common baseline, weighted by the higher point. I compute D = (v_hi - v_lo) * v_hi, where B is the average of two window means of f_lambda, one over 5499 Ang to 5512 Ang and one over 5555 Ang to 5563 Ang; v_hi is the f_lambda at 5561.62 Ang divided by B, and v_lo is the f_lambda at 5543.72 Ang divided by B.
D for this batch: -0.10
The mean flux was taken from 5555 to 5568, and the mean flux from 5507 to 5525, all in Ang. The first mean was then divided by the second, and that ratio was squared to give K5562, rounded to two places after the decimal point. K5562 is 1.03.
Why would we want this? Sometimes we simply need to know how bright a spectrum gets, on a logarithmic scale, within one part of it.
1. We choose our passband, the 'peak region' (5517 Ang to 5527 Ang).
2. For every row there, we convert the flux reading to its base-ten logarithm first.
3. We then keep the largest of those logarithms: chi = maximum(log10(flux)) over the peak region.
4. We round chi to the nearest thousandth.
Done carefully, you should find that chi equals 1.194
